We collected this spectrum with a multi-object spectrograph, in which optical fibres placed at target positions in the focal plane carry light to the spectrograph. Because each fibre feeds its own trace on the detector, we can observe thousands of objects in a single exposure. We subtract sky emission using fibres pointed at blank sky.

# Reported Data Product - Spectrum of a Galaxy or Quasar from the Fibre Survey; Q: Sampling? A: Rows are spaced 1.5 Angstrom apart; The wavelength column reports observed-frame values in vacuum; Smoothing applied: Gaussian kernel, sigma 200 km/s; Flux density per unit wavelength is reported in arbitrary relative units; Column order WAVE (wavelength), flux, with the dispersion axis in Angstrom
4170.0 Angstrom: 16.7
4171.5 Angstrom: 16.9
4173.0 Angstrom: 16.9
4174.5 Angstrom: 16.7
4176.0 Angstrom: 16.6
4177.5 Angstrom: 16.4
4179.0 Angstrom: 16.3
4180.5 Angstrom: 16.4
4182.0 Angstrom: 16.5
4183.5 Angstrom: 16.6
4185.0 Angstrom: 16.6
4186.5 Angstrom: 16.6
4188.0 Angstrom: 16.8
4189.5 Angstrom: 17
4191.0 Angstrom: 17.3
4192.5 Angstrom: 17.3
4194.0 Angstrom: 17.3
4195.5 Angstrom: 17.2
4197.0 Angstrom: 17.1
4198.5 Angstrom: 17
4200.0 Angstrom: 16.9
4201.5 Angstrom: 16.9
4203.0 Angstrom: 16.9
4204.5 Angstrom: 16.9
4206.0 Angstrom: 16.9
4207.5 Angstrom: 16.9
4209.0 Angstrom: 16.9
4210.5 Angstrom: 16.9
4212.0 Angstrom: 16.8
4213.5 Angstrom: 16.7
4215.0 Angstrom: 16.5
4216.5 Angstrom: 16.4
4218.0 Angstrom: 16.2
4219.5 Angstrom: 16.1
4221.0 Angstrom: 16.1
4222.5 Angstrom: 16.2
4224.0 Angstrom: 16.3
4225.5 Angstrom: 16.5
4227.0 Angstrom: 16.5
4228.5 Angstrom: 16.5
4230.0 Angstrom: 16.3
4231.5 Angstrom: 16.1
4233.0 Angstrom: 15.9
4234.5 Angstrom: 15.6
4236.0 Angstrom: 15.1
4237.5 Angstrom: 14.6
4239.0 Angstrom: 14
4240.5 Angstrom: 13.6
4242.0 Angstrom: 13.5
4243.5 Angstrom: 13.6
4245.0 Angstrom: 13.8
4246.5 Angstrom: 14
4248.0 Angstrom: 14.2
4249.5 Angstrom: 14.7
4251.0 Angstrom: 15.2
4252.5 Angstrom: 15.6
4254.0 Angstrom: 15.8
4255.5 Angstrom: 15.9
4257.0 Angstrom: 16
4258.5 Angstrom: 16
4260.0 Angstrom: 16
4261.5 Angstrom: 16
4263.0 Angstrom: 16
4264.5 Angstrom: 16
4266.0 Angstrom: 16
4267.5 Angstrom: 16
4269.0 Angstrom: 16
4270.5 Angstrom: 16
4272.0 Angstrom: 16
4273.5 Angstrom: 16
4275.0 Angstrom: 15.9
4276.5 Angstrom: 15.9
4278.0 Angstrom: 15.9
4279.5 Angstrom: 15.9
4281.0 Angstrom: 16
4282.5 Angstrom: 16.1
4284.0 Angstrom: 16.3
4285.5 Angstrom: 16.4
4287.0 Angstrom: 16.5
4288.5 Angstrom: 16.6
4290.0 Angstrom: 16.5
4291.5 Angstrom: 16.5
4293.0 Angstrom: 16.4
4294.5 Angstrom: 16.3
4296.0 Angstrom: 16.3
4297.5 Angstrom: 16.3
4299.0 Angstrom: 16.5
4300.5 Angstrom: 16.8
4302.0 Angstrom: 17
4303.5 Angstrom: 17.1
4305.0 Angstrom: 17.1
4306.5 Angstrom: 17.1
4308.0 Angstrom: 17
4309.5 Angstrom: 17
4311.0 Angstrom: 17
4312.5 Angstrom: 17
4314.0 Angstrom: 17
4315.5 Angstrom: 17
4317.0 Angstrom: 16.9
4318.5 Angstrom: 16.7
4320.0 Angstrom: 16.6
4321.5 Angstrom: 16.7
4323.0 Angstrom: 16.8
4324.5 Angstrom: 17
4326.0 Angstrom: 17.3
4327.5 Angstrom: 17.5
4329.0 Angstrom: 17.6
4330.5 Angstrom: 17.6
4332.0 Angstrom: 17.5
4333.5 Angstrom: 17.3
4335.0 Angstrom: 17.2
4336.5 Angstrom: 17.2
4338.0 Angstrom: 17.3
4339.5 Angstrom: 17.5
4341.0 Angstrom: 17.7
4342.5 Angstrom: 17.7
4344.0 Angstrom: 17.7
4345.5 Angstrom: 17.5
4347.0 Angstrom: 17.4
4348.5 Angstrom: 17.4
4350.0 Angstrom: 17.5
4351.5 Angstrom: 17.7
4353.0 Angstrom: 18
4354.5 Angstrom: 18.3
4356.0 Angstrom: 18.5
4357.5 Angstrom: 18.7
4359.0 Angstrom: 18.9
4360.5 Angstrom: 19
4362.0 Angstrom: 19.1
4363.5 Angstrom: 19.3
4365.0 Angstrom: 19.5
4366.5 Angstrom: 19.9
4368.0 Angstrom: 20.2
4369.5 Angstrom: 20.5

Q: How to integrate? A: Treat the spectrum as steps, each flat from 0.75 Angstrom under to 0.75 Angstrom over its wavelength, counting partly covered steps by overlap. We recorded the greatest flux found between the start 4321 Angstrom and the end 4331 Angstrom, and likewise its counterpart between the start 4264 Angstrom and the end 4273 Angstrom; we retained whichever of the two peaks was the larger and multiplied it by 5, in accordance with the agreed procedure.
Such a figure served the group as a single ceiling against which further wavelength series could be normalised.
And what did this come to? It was 88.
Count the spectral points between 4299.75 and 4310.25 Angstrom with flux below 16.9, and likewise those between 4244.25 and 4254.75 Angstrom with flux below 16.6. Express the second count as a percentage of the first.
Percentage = 700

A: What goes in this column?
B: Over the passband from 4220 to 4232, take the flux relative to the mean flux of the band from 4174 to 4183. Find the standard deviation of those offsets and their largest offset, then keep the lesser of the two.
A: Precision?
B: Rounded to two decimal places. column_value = 0.02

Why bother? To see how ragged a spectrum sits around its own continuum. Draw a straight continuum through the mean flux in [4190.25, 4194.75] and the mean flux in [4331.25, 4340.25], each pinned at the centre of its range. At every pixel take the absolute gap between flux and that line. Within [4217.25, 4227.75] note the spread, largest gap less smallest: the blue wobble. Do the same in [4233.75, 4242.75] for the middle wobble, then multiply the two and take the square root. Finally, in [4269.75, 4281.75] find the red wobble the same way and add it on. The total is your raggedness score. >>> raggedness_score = 1.0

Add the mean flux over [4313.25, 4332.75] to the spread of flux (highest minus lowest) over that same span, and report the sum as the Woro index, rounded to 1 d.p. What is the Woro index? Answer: 18.1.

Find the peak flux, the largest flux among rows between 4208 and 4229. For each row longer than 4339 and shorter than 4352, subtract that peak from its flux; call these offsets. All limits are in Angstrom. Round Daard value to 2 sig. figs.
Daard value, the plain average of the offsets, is 0.67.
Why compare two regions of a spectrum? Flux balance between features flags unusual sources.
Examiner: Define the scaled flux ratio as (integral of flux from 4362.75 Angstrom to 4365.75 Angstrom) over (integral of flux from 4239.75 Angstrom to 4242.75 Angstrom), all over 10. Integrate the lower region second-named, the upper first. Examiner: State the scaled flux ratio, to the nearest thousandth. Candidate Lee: 0.143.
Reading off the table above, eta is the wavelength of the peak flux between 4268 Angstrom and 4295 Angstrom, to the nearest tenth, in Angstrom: 4288.5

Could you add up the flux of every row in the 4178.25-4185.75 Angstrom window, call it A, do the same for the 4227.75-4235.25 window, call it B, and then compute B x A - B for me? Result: 6545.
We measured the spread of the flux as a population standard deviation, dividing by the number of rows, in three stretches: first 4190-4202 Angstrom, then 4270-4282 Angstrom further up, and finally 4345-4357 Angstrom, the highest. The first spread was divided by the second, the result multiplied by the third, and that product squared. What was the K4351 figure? 1.73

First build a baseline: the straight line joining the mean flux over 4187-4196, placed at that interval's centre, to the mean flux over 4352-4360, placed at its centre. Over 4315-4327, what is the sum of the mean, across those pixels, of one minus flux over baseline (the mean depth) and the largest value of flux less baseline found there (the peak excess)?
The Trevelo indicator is -0.86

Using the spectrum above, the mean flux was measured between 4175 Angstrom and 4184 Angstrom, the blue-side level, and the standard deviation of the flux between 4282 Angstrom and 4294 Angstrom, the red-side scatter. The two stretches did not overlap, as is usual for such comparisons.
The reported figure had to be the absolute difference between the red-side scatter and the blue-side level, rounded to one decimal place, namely 16.3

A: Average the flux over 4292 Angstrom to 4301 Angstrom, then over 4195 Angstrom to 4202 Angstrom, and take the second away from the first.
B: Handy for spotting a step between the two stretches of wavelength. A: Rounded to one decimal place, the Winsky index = -0.6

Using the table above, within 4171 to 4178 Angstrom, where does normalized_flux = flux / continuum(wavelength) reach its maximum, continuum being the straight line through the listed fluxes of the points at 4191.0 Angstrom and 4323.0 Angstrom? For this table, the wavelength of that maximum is 4173.0 Angstrom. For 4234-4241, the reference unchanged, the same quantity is 4234.5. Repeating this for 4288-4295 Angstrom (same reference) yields 4288.5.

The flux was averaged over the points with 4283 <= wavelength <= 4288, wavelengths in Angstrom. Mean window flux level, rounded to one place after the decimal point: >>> 16.4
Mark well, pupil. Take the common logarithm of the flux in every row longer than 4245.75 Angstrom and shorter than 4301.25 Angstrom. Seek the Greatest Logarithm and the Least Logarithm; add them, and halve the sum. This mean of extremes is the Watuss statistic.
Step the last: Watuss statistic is 1.186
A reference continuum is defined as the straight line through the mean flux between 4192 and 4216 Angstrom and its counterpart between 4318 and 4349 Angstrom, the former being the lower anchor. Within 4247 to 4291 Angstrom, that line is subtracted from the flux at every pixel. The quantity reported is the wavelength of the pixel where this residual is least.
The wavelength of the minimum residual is 4248.0 Angstrom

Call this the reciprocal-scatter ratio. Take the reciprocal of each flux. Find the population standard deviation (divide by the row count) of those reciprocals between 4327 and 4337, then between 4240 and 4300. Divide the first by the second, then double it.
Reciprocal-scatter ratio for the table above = 0.3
